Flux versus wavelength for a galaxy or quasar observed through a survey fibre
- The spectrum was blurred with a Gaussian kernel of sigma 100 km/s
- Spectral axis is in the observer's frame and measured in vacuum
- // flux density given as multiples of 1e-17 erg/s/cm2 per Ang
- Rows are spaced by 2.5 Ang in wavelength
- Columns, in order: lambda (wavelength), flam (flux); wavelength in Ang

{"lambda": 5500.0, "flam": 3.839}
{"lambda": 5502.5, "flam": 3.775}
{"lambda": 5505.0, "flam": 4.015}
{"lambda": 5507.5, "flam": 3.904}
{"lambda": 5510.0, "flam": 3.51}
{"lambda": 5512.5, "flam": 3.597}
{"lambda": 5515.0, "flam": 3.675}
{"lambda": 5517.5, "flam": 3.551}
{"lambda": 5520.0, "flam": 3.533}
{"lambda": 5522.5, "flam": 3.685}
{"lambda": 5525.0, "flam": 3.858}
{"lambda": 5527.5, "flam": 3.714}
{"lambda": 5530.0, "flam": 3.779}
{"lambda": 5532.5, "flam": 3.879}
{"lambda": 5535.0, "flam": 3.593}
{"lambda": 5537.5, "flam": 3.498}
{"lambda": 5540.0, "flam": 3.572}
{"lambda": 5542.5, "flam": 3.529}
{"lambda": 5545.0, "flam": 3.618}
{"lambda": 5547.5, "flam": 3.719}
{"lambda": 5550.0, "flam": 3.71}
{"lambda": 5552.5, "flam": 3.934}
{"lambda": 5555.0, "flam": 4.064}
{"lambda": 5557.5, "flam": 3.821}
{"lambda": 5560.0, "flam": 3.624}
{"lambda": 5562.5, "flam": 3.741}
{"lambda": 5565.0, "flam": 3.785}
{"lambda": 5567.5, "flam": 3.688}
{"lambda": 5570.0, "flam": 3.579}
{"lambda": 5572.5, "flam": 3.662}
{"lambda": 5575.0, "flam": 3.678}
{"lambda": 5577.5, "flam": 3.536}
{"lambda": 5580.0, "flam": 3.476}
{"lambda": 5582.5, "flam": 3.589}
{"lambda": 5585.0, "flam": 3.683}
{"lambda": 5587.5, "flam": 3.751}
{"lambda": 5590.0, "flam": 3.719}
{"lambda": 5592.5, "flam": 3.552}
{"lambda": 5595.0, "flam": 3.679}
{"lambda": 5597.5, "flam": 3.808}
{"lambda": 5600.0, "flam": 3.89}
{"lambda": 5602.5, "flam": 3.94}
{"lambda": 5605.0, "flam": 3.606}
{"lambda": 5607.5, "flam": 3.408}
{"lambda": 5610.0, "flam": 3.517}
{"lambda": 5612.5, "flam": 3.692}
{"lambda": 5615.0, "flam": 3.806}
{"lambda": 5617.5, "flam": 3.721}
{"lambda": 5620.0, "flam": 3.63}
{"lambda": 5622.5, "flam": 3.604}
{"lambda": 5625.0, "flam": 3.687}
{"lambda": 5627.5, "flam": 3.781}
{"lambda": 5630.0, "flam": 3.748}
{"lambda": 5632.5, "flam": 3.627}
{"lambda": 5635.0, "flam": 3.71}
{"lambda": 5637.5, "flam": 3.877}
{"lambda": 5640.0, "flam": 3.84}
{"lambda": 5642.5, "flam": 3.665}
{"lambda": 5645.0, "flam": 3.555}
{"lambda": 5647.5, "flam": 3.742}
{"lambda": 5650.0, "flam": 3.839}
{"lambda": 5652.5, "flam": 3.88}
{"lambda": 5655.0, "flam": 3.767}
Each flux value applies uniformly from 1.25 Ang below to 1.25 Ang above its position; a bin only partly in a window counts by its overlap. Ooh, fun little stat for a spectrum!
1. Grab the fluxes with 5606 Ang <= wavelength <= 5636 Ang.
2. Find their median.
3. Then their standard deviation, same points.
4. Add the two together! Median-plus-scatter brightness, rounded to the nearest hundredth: 3.80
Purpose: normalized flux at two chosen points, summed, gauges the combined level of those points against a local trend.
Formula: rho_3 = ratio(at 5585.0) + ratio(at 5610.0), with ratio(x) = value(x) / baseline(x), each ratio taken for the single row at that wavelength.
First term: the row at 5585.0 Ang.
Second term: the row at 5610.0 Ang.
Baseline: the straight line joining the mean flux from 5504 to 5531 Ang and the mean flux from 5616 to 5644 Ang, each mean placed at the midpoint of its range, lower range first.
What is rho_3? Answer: 1.94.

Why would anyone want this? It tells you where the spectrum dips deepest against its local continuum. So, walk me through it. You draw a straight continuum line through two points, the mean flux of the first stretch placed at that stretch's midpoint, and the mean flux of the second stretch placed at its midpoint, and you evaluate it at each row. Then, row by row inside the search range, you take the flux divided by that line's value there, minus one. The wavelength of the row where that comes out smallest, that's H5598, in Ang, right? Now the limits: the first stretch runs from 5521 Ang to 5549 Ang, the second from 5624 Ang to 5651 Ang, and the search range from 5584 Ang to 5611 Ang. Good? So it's 5607.5 Ang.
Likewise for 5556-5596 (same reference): 5580.0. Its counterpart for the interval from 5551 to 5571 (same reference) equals 5570.0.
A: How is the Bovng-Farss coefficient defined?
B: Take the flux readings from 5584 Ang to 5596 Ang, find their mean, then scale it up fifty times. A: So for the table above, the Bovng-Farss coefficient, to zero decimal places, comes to 184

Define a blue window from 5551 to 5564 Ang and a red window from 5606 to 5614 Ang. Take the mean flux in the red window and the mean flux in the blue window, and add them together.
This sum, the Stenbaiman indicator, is 7.38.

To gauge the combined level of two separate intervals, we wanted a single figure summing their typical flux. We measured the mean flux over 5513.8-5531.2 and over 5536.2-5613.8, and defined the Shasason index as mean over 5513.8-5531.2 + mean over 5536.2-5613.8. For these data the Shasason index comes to 7.36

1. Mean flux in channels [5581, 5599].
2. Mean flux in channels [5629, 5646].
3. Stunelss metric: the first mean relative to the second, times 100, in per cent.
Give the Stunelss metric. 99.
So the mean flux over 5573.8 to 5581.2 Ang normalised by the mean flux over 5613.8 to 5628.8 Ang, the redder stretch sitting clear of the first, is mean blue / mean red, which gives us 0.962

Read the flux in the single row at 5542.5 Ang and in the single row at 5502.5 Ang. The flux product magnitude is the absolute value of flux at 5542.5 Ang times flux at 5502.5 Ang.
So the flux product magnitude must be 13.3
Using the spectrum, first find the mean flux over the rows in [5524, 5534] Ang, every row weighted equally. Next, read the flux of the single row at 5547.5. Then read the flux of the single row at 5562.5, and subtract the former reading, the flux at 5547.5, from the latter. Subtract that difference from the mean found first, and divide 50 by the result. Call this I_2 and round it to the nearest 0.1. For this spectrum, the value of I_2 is 13.2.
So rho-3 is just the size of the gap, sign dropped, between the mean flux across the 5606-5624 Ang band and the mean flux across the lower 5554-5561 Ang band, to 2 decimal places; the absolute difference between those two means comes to 0.21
